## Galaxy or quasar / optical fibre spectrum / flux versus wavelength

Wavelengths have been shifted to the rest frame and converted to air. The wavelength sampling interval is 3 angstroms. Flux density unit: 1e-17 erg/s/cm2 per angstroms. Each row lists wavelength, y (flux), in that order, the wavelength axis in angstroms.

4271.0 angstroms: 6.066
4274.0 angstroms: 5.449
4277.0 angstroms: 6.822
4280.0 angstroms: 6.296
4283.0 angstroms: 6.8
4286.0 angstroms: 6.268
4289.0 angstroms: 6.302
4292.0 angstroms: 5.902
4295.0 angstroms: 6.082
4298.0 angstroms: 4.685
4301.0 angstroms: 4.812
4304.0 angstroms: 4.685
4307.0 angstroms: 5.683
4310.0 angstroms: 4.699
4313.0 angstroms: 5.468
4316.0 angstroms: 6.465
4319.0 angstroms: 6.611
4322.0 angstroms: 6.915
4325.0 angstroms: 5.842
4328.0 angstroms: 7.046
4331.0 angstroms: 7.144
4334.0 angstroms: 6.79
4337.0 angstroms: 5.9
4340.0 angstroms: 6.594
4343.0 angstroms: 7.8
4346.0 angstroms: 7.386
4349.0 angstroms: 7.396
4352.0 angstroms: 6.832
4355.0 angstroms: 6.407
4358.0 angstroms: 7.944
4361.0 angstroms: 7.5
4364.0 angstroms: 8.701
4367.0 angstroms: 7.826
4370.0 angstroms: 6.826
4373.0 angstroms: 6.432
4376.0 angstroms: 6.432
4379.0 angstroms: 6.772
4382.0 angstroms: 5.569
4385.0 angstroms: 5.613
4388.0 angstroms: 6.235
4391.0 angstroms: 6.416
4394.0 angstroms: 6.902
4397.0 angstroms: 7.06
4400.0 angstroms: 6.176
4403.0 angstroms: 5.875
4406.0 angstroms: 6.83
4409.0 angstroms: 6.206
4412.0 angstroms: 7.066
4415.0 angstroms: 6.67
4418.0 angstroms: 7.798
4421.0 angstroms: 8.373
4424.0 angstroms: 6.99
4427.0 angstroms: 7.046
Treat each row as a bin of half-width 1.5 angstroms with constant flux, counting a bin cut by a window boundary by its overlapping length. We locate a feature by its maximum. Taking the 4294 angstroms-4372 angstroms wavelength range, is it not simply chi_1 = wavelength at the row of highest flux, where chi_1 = 4364.0 angstroms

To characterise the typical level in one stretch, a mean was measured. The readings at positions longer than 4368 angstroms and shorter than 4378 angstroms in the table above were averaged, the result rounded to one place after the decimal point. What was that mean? 6.6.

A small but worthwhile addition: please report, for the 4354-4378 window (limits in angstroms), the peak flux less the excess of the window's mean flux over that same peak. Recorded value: 10.14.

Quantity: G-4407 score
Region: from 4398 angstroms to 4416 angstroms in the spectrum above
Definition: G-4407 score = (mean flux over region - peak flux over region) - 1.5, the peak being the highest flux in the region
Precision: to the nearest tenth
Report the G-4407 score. -2.1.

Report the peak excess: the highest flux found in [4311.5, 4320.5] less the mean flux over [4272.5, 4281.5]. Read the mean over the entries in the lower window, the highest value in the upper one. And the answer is 0.42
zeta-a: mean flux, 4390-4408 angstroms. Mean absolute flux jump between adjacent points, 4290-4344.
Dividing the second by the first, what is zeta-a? 0.104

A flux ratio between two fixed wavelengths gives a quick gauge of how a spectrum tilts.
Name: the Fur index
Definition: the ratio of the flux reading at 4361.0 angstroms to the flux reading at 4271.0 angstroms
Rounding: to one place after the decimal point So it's 1.2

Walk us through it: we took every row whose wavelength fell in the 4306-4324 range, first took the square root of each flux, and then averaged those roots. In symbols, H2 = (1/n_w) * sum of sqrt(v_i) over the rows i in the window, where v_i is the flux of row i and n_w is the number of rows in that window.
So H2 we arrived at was 2.44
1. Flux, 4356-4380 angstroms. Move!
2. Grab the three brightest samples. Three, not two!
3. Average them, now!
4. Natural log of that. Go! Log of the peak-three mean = 2.10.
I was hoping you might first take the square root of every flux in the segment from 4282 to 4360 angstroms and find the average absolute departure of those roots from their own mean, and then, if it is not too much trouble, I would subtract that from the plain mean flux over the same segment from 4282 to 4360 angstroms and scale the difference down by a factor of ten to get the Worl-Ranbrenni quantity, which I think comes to 0.62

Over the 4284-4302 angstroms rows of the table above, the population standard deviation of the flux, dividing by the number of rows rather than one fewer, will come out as 0.67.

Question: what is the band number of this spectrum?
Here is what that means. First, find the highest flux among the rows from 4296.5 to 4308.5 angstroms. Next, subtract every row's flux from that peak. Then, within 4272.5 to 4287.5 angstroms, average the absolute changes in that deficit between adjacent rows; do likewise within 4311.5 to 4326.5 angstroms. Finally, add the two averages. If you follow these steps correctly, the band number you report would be 1.4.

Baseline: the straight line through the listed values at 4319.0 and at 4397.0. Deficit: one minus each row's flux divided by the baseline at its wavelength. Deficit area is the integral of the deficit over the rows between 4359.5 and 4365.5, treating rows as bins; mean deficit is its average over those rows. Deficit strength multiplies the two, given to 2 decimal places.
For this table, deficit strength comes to 0.20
